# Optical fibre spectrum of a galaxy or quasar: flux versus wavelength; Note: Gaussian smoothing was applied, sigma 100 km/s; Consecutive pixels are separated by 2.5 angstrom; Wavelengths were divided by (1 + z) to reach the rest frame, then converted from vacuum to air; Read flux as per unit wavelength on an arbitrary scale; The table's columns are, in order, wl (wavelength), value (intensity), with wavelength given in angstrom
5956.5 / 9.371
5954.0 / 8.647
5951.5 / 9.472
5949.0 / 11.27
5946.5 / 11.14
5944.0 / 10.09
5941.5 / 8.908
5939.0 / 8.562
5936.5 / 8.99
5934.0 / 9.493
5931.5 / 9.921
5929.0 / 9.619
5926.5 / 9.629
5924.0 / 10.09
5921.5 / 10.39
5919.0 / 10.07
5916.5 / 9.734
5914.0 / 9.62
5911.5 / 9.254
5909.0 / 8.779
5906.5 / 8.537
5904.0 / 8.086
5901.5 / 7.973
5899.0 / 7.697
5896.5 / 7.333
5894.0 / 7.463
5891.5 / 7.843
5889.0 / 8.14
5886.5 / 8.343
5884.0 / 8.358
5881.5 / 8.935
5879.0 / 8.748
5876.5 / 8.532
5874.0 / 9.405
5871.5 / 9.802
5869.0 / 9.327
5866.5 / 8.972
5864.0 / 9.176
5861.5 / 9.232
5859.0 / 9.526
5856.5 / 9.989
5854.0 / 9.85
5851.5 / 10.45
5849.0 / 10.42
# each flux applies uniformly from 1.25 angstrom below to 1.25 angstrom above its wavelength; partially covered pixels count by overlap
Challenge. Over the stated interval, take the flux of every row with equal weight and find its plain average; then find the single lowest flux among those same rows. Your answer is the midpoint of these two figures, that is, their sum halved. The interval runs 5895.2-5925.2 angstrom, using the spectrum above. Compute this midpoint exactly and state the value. 8.1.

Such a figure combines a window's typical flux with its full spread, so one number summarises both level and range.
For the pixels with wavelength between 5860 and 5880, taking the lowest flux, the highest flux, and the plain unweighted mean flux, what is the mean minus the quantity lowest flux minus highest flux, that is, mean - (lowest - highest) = 10.4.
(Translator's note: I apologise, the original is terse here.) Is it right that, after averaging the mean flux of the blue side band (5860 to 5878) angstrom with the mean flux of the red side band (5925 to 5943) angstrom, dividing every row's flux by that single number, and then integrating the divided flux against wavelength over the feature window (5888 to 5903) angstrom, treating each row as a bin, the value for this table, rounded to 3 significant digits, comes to 12.5 angstrom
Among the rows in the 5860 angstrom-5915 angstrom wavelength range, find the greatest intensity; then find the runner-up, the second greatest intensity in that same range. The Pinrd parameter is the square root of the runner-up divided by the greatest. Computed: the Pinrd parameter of 0.991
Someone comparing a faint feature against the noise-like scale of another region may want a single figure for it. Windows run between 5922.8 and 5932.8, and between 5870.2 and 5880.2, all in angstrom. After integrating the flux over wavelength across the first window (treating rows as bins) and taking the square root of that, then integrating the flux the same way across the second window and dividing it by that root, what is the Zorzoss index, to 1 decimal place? 9.2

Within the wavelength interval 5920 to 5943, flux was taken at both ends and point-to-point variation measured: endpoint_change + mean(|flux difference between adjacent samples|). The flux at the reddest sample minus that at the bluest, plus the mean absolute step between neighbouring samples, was -1.1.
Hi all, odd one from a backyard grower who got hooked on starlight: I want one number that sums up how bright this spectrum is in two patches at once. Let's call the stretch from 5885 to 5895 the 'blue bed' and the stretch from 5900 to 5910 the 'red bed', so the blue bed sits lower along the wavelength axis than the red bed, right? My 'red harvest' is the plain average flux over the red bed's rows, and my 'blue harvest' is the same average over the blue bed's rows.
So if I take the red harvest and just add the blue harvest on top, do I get 16.3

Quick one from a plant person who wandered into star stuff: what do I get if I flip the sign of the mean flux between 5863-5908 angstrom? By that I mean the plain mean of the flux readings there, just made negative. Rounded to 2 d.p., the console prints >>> -8.48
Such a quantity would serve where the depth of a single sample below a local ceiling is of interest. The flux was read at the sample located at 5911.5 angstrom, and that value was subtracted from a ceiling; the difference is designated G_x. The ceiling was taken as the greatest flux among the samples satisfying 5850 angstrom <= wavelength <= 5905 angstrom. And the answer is 1.2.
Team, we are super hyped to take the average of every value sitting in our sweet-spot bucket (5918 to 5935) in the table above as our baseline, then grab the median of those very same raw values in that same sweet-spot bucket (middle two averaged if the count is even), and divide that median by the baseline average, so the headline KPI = 1.003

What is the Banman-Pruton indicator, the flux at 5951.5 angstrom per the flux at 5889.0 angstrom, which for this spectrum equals 1.16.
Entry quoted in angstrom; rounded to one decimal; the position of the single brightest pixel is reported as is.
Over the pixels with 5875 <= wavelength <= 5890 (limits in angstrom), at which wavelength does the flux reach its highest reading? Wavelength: 5881.5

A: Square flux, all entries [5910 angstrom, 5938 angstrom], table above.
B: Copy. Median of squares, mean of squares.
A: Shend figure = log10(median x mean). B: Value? 3.94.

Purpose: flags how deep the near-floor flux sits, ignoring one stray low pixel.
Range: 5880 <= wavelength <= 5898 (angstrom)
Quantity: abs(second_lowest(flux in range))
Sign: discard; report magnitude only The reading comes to 7.5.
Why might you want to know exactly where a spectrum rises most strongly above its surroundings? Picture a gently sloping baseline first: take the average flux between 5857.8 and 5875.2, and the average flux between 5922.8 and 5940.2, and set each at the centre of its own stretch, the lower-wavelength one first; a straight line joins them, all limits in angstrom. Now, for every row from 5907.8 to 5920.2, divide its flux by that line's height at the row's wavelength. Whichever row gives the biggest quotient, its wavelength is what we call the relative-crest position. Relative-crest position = 5919.0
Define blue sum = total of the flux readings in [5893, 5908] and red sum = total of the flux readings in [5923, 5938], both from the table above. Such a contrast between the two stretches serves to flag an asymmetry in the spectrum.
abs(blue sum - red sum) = 11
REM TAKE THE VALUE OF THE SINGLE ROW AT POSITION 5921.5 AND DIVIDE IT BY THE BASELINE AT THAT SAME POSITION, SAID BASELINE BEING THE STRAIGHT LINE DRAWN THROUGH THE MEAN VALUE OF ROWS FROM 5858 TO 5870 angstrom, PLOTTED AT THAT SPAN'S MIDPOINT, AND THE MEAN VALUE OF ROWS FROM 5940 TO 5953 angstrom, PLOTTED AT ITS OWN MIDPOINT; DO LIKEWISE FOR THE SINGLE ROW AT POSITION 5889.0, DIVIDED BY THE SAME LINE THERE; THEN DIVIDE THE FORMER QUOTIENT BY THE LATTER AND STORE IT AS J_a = 1.23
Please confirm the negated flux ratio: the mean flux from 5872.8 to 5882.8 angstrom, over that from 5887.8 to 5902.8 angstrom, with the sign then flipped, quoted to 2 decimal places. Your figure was -1.15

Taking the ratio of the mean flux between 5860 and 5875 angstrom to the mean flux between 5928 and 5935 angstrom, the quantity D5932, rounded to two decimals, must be 0.96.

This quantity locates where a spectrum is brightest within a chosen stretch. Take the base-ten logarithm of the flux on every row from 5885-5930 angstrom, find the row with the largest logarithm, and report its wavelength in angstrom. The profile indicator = 5921.5 angstrom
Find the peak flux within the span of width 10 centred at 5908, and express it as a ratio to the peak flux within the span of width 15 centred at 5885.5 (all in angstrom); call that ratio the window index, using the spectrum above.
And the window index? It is 1.0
